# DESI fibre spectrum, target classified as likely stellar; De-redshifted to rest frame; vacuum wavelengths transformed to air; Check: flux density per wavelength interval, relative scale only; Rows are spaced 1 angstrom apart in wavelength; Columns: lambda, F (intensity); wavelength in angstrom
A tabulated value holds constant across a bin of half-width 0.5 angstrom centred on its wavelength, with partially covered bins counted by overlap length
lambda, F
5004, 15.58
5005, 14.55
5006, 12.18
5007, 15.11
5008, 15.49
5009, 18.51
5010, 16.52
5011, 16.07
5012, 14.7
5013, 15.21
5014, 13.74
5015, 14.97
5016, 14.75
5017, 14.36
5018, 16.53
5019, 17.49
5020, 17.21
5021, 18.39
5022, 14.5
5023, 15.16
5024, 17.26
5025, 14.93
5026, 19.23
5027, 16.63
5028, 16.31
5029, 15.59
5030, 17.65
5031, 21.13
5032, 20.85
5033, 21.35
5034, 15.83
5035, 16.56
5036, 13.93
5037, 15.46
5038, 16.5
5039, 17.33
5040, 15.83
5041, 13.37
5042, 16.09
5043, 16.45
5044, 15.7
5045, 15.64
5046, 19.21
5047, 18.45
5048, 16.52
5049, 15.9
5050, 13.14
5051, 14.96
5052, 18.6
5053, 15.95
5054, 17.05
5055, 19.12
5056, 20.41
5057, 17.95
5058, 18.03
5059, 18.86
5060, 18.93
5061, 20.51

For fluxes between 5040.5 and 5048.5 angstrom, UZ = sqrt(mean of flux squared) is 16.5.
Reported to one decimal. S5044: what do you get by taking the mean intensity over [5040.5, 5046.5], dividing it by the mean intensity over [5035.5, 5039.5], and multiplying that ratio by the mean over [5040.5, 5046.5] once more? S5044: 16.4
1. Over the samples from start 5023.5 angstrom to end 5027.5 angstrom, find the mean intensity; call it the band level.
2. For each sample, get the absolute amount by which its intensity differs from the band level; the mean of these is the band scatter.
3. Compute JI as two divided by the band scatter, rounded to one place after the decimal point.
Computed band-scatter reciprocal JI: 1.6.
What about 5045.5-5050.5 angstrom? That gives 1.1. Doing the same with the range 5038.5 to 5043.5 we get 2.0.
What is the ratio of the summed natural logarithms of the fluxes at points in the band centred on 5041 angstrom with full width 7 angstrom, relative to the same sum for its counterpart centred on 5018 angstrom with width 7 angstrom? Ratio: 1.0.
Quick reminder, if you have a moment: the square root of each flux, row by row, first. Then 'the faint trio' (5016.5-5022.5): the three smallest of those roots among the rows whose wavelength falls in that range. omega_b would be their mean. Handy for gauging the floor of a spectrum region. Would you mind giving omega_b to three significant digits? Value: 3.89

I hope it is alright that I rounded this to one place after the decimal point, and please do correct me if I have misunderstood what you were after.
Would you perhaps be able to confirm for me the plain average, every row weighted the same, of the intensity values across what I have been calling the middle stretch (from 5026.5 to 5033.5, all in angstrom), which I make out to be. 18.5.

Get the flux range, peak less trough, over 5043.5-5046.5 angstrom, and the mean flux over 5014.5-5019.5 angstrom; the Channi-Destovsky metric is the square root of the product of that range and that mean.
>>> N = 7.5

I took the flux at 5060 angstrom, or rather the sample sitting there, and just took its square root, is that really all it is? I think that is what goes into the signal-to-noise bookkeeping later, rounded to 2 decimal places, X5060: 4.35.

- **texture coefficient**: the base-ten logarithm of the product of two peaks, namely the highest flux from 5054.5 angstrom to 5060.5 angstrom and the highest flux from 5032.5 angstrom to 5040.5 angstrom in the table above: 2.64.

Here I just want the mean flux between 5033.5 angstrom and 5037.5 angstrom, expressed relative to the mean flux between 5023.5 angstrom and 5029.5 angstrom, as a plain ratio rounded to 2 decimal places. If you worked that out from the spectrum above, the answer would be 0.93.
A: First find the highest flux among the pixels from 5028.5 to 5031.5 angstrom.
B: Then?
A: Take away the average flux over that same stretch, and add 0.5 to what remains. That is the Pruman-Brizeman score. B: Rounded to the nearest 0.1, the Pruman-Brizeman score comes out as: 3.5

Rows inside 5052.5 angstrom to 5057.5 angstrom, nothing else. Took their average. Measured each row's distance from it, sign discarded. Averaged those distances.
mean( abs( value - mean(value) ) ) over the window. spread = 1.3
